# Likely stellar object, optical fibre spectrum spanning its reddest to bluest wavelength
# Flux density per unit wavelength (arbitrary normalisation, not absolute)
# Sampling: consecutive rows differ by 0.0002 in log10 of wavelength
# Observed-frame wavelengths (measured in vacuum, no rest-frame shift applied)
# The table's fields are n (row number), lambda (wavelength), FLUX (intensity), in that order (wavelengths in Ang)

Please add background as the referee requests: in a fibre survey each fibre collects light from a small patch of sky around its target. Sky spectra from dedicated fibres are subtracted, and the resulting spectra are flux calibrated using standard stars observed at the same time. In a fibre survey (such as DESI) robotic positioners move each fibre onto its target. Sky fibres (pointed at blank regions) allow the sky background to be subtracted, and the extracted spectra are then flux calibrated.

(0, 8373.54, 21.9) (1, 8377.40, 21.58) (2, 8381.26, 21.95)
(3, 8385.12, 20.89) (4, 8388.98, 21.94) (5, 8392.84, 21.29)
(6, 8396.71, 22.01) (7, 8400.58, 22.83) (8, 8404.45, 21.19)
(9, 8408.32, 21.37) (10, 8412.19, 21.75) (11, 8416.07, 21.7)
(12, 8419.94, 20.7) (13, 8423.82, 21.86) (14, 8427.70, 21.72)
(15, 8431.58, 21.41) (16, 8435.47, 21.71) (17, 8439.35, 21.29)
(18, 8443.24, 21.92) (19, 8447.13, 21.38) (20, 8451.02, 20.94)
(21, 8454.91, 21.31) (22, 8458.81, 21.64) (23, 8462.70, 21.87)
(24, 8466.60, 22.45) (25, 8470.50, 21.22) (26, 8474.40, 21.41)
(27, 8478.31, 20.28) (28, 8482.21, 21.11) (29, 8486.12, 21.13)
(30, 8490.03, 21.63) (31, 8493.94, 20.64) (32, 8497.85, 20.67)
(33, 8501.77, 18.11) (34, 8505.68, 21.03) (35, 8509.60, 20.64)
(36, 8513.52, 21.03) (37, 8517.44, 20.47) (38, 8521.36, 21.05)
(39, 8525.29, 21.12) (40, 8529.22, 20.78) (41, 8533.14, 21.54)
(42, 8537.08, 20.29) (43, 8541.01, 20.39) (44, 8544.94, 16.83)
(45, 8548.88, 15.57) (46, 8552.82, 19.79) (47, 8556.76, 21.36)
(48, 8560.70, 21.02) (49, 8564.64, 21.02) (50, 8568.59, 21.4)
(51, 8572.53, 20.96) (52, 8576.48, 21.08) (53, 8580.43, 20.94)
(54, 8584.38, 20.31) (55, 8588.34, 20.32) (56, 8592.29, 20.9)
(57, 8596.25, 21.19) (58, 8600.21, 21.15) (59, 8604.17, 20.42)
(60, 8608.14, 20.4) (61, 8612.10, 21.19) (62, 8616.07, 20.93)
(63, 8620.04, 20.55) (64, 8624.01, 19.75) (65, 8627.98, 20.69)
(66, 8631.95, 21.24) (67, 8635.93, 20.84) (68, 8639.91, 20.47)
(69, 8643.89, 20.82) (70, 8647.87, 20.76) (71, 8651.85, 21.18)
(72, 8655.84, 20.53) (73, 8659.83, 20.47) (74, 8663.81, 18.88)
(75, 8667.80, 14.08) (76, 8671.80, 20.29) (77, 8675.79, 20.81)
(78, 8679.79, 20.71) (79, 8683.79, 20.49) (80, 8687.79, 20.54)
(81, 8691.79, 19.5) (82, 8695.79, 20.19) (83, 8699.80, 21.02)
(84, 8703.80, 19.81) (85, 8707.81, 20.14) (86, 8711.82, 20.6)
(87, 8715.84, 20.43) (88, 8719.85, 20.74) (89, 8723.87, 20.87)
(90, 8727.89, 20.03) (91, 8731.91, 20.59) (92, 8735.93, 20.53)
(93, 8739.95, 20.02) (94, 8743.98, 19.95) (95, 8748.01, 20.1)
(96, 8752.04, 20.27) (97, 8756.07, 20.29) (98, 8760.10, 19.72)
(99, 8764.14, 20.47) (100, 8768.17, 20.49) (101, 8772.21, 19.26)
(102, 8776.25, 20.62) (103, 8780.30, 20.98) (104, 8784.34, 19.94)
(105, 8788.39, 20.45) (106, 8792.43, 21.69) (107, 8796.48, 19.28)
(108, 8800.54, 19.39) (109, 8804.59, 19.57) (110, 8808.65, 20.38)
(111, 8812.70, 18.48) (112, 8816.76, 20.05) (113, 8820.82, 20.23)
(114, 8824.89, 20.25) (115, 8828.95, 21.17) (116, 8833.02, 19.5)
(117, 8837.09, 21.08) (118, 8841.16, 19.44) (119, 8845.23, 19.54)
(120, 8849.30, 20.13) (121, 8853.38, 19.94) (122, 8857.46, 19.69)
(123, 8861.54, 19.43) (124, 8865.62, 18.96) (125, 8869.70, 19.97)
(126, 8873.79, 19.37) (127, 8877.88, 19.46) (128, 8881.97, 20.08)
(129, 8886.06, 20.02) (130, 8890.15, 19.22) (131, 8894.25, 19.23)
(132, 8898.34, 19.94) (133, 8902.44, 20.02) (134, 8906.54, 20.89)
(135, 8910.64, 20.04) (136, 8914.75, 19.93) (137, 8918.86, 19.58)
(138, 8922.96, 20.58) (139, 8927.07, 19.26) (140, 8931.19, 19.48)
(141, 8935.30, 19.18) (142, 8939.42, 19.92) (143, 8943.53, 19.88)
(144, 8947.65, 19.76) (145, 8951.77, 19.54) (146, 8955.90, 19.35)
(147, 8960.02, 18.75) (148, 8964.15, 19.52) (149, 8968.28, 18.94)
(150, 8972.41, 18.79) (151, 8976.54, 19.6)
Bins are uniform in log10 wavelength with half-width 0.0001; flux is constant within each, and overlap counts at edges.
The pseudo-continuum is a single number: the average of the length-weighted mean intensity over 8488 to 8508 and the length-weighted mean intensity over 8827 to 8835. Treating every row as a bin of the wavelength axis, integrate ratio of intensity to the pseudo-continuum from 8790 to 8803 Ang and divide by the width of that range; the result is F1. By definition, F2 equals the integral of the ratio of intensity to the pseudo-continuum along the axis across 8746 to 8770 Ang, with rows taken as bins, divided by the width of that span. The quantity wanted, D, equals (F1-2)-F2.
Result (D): -2.01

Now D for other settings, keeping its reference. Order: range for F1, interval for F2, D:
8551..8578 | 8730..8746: -1.97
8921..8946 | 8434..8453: -2.09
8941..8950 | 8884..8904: -1.99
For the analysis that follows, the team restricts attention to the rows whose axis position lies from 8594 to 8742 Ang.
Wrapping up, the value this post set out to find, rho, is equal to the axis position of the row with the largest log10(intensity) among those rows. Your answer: 8631.95 Ang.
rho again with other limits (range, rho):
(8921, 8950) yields 8922.96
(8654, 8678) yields 8675.79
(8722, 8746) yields 8723.87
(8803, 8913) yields 8828.95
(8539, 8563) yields 8556.76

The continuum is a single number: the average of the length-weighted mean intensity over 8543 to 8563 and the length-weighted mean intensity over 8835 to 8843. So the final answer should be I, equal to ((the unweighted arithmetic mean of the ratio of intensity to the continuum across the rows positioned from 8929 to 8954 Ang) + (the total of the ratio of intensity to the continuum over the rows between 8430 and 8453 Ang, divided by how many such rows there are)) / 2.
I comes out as 1.05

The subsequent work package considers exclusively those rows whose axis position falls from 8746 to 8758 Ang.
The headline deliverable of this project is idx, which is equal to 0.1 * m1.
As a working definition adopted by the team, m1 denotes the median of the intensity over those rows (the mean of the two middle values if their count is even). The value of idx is 2.03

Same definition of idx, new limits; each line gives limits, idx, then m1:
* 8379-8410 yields 2.17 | 21.7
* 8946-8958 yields 1.95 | 19.5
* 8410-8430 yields 2.17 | 21.7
